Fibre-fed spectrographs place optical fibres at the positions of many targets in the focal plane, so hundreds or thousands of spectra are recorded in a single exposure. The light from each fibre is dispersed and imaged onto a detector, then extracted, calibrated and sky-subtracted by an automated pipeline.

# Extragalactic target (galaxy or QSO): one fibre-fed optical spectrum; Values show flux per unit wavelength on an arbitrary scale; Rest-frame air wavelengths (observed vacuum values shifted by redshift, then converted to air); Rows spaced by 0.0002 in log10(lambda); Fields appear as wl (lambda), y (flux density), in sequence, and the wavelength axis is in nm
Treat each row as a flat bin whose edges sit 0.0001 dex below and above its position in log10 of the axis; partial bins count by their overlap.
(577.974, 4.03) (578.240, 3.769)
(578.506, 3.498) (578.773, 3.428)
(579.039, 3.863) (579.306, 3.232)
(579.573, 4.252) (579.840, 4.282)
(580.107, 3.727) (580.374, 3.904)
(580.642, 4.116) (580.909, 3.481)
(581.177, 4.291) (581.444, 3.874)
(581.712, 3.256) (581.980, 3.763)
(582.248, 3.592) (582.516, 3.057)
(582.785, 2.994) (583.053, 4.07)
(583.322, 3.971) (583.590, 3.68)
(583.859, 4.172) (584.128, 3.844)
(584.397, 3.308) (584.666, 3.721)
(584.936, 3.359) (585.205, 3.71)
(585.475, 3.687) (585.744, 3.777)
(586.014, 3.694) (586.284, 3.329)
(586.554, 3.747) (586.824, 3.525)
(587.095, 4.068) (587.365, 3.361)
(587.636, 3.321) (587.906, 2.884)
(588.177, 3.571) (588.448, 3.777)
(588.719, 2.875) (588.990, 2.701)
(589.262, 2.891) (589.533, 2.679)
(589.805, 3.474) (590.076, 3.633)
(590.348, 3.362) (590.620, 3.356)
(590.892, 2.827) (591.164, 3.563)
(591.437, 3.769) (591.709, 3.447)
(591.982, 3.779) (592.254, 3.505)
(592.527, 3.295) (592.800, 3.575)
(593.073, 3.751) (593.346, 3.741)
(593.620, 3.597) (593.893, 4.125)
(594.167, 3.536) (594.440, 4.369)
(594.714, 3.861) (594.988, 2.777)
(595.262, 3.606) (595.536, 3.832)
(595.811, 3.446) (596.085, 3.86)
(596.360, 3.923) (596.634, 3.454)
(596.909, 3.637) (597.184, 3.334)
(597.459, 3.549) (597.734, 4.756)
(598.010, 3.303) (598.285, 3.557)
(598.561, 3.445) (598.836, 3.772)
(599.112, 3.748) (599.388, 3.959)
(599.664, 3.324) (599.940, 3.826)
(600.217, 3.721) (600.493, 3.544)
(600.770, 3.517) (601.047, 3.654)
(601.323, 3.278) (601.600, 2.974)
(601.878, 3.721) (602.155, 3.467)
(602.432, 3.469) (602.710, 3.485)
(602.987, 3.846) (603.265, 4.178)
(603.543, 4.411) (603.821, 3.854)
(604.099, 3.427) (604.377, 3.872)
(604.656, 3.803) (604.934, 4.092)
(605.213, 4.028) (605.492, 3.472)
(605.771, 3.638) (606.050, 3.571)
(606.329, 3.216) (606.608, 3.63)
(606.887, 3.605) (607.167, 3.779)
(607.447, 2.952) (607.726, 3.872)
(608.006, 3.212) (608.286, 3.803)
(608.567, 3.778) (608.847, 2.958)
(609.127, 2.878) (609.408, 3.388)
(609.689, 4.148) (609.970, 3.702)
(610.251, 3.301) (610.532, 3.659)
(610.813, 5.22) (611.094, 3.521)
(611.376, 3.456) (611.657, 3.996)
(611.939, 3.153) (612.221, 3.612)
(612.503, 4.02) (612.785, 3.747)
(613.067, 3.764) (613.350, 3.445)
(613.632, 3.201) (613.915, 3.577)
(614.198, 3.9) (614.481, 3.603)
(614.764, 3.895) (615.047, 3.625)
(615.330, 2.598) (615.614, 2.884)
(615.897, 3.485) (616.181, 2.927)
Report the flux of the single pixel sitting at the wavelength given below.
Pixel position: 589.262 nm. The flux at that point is 2.891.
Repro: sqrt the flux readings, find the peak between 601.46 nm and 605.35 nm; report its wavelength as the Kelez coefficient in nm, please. 603.543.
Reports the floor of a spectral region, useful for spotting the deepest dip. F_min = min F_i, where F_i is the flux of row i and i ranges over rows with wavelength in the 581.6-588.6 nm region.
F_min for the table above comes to 2.884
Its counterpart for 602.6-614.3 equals 2.878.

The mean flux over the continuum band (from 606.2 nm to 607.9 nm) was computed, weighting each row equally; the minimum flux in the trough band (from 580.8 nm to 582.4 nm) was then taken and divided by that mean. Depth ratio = 0.93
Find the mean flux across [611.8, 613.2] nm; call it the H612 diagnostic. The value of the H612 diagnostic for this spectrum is 3.66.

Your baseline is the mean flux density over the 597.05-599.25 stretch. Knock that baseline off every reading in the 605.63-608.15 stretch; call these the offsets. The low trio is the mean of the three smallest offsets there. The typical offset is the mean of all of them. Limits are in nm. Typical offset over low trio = 0.3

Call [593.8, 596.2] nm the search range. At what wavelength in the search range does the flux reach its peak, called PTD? 594.440 nm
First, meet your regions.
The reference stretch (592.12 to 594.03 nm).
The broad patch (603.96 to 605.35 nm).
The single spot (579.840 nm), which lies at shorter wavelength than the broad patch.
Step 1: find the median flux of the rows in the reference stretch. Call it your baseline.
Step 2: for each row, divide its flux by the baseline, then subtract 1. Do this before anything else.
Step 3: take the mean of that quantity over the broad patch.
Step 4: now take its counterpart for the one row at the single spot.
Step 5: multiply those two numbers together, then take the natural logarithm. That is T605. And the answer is -4.3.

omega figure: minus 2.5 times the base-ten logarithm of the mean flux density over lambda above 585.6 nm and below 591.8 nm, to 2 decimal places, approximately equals -1.32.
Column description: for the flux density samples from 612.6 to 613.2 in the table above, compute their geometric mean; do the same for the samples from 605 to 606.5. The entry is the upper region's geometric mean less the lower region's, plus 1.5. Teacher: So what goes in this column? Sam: 1.68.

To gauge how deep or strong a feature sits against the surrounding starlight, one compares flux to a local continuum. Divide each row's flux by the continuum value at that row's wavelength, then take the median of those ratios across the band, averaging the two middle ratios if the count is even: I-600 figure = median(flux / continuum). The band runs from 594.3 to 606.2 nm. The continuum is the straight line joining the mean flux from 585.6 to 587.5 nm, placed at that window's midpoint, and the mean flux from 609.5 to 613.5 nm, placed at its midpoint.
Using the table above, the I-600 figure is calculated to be 0.984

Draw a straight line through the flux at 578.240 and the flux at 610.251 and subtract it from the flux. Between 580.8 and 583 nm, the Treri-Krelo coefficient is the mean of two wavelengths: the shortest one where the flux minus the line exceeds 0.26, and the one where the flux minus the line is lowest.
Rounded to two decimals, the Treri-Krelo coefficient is 581.98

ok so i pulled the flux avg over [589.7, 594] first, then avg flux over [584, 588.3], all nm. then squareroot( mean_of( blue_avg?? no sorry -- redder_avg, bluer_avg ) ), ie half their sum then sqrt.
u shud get 1.885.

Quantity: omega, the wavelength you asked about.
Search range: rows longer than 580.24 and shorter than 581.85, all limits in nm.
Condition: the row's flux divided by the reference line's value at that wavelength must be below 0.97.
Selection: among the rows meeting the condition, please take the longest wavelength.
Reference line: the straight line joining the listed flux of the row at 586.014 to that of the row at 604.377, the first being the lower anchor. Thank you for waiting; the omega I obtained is 581.712 nm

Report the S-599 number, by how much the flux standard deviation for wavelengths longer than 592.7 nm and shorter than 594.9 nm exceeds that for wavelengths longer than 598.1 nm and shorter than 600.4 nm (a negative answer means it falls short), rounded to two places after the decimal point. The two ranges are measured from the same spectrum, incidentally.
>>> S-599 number 0.08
